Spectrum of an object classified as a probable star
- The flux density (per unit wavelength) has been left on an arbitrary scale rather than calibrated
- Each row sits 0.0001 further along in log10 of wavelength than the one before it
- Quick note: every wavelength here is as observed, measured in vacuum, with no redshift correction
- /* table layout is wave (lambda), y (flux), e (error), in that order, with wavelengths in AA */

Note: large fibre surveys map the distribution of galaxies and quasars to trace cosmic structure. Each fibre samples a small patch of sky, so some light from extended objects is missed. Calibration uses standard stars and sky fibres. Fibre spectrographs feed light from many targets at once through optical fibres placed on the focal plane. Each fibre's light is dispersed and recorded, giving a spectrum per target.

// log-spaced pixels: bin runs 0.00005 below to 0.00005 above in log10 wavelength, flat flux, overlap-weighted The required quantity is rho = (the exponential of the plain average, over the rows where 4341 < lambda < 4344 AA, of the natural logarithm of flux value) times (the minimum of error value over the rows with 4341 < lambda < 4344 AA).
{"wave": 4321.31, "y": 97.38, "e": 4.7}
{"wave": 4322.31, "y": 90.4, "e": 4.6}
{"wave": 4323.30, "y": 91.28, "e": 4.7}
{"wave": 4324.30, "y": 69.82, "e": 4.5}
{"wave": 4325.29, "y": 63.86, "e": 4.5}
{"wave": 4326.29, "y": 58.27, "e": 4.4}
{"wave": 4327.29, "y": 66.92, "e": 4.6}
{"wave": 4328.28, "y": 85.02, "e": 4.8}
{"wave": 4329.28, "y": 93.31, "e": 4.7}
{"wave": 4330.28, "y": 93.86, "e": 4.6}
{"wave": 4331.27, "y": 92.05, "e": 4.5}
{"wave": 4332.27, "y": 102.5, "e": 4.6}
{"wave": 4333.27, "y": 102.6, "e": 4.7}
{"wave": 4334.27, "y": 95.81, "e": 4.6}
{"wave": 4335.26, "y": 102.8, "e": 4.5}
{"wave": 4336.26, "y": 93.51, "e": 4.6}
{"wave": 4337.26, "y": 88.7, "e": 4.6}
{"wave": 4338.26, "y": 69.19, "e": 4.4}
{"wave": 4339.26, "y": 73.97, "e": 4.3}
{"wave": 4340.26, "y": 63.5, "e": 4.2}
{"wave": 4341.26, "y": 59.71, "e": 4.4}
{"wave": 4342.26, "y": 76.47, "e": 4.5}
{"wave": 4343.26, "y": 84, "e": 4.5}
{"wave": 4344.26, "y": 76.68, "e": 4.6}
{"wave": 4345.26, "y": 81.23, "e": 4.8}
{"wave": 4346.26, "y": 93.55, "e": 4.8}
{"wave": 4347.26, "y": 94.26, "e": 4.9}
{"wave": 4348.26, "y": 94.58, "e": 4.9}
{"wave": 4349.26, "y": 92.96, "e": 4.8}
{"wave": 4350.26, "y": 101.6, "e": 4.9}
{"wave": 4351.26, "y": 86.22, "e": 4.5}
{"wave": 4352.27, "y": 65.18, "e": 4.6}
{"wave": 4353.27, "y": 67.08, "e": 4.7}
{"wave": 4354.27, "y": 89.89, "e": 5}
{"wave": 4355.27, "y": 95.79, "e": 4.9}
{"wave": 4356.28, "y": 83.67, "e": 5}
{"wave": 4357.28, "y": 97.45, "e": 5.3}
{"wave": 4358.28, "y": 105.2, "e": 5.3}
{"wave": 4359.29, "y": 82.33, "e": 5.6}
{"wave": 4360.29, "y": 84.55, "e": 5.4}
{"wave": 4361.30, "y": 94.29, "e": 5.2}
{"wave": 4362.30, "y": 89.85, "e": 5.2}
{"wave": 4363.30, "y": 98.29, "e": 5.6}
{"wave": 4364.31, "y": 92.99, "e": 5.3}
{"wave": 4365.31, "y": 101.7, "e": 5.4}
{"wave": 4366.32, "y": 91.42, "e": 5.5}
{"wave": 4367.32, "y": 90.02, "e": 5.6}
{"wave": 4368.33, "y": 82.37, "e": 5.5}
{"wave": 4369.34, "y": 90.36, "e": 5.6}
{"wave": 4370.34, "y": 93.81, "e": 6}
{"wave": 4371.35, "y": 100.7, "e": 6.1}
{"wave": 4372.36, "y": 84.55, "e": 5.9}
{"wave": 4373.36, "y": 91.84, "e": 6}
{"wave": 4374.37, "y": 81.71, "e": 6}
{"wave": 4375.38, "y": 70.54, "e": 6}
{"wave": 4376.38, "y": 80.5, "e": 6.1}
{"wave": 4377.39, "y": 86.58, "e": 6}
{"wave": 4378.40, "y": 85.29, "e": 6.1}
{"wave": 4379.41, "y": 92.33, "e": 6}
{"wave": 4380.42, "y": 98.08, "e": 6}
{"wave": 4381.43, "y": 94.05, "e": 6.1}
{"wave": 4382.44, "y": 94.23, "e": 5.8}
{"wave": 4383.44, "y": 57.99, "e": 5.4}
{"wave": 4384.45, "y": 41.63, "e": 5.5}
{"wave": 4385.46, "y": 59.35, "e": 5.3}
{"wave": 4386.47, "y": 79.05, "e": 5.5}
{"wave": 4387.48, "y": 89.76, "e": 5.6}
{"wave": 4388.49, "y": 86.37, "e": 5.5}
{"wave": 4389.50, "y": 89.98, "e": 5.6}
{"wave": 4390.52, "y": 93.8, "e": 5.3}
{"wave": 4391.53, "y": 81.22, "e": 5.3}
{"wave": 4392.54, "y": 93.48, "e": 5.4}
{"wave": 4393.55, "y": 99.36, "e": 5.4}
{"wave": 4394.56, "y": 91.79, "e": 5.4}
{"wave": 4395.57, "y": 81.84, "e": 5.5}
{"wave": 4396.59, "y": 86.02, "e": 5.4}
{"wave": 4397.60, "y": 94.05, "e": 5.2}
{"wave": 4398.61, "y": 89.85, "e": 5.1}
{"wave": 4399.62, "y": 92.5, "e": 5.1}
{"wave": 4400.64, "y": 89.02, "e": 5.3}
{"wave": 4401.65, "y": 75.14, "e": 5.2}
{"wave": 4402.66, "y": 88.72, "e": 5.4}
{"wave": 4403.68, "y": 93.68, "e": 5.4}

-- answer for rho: 320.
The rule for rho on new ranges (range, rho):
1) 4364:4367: 505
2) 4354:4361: 446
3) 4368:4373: 496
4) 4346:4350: 450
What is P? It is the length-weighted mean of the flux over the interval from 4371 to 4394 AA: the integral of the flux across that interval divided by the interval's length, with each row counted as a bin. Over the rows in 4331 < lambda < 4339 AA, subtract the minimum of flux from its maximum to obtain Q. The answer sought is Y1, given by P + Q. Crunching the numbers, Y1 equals 117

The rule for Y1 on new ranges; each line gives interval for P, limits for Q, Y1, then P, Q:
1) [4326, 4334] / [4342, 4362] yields 128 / 87.8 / 40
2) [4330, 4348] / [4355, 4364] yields 109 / 85.8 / 23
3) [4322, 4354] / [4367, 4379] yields 114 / 83.5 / 30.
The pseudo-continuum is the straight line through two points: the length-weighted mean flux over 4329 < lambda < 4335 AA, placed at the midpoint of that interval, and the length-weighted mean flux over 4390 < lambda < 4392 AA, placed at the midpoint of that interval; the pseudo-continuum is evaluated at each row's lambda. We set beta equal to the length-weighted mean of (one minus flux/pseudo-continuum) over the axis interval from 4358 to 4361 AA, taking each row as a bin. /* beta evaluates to 0.03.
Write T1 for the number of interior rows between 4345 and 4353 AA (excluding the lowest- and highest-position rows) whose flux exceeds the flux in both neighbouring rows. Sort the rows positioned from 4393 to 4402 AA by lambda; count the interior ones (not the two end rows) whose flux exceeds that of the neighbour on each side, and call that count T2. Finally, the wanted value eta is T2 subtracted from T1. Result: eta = 0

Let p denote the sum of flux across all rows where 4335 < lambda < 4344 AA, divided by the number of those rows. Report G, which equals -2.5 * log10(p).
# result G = -4.75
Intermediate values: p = 79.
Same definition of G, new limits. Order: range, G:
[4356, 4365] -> -4.91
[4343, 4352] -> -4.88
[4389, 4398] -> -4.89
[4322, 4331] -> -4.75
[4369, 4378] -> -4.85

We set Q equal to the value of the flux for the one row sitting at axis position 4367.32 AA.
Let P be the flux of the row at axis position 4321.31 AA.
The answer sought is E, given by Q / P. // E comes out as 0.92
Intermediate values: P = 97.38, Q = 90.02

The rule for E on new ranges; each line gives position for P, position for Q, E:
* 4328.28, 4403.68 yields 1.10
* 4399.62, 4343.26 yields 0.91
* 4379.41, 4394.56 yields 0.99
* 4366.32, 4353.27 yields 0.73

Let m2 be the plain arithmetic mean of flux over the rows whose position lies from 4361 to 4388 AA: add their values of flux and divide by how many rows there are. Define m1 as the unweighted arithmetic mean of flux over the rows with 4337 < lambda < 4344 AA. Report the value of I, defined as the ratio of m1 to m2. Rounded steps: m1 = 73.6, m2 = 85.7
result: 0.86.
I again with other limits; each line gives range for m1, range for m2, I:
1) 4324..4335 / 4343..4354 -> 0.99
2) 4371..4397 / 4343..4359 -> 0.96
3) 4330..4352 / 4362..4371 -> 0.95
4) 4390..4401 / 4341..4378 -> 1.03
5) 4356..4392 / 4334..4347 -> 1.06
